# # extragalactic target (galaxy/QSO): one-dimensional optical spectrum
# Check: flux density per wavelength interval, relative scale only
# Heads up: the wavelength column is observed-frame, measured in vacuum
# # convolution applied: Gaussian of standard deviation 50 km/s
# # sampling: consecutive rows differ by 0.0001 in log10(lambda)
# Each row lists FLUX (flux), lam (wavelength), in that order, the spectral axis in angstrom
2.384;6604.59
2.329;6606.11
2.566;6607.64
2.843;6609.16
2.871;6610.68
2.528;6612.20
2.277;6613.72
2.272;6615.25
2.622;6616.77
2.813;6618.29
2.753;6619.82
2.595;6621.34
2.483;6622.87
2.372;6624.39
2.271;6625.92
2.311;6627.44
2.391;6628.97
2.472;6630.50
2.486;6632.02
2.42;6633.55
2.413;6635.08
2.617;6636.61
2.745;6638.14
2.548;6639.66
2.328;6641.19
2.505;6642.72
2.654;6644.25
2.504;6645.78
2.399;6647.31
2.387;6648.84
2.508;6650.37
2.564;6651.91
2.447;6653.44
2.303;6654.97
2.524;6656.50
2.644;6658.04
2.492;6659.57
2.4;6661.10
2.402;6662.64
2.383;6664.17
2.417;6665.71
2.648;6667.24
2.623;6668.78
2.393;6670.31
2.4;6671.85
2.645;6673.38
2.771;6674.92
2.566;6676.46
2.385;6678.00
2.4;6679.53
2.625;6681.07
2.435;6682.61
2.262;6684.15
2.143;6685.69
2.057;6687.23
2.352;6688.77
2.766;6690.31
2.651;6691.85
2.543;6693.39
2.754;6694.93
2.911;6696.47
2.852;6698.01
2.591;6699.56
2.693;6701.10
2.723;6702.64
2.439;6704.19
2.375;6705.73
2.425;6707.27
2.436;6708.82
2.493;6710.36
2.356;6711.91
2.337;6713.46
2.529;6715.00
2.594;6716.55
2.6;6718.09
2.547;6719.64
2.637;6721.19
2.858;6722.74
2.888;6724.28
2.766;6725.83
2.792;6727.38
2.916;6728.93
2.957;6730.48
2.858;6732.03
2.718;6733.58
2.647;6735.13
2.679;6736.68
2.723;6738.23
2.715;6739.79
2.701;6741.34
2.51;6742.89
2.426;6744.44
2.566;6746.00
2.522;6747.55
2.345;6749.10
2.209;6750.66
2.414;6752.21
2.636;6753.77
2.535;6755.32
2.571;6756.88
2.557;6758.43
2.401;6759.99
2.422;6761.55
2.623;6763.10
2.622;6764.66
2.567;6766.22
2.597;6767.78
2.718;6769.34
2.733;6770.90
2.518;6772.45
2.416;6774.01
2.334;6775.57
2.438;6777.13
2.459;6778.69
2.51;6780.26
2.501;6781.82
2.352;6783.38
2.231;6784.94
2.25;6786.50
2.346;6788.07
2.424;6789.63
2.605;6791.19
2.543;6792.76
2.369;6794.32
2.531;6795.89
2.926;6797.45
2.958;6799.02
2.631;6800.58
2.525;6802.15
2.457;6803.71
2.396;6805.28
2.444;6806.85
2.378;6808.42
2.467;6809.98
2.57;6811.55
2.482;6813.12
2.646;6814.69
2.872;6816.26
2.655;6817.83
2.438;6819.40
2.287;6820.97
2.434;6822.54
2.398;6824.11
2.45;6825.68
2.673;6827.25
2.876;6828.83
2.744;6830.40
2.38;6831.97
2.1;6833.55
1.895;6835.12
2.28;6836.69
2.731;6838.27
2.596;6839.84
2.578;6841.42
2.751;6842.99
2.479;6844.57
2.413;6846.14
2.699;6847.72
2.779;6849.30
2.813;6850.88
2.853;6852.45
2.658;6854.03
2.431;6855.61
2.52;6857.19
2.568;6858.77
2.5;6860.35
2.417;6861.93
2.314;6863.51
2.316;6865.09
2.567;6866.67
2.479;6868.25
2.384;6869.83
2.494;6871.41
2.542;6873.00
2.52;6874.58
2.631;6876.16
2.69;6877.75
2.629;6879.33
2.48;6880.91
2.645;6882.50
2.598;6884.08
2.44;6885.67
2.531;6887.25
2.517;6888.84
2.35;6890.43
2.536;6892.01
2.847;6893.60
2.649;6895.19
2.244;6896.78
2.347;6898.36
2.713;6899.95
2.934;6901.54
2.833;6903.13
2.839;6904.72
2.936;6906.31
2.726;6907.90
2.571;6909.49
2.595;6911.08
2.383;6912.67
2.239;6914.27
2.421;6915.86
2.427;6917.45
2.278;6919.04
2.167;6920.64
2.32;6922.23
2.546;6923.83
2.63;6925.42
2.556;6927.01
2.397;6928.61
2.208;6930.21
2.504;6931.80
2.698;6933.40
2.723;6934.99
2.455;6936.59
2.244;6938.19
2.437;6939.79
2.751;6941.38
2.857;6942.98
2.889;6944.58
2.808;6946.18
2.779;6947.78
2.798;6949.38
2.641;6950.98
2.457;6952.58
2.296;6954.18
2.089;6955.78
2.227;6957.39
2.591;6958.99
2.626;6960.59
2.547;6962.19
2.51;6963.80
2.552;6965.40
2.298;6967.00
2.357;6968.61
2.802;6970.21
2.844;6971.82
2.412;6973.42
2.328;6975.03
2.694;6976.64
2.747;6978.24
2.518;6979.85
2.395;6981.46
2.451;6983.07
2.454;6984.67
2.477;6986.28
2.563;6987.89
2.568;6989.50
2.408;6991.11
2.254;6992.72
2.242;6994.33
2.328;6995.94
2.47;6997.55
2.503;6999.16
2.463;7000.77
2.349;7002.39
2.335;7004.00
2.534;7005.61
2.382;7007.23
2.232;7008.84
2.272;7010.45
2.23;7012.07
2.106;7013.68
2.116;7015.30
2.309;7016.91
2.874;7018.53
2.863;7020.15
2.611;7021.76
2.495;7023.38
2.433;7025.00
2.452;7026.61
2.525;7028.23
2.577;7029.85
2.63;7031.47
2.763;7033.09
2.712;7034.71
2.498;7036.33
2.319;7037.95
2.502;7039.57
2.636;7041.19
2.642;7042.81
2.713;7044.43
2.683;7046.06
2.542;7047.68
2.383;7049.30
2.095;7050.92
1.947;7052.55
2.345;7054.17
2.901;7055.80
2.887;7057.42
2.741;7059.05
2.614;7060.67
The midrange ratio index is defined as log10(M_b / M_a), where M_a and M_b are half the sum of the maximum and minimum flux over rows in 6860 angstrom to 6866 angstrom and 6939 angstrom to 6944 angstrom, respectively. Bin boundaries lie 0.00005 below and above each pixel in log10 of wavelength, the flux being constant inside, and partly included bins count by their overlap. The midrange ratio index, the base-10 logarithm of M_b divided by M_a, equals 0.041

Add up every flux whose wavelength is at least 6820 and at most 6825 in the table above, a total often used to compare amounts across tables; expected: 7.1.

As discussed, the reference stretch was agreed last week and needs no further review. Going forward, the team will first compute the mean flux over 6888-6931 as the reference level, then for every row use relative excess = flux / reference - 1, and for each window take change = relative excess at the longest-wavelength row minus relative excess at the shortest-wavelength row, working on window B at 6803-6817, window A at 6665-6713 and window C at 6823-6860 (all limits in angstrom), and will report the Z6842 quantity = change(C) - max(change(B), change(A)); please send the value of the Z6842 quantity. -0.10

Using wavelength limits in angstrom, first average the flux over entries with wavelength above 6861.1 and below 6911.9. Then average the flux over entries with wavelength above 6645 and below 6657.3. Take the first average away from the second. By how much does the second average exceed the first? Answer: -0.12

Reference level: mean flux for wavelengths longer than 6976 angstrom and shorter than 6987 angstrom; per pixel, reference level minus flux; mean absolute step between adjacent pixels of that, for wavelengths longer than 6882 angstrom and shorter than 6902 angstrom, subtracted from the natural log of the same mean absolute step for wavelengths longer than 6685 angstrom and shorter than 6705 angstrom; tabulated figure -1.9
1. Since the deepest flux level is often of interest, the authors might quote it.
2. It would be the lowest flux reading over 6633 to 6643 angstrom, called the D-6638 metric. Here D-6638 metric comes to 2.328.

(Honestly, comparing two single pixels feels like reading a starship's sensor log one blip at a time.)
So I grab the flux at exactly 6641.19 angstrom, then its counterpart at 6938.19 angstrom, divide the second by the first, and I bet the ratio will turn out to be 0.96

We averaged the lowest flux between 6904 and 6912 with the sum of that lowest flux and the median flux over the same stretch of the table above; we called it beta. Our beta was 3.93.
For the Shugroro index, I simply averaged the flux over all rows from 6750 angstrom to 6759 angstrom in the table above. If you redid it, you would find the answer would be 2.49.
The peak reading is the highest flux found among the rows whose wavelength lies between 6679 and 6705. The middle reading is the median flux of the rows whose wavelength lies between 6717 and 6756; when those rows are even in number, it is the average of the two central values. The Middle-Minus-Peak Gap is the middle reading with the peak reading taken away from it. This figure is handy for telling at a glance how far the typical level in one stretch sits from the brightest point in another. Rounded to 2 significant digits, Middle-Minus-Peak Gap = -0.26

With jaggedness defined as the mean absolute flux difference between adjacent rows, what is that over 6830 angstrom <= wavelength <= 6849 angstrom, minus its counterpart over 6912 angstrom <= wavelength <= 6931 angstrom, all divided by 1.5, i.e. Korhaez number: 0.070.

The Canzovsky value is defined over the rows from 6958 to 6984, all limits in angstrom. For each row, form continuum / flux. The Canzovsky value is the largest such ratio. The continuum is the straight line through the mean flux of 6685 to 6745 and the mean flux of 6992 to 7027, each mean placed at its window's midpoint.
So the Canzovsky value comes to 1.06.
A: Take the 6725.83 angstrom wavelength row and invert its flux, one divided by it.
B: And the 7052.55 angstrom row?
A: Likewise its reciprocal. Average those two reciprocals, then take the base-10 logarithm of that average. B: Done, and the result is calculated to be -0.359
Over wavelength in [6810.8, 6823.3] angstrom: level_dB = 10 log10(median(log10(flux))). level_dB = -3.95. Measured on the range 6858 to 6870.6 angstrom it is -4.10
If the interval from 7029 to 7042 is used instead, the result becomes -3.81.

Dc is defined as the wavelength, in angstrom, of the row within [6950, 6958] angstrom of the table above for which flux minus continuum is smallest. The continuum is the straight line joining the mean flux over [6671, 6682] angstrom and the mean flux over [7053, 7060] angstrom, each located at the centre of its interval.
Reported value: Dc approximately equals 6955.78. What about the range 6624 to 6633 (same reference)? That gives 6625.92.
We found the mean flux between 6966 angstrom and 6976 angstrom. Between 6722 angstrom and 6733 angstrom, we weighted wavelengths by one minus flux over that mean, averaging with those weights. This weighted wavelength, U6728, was 6727.6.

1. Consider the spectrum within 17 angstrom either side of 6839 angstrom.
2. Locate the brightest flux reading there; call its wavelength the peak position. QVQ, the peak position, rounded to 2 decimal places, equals 6828.83 angstrom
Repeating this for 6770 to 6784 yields 6770.90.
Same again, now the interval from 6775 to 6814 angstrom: 6799.02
